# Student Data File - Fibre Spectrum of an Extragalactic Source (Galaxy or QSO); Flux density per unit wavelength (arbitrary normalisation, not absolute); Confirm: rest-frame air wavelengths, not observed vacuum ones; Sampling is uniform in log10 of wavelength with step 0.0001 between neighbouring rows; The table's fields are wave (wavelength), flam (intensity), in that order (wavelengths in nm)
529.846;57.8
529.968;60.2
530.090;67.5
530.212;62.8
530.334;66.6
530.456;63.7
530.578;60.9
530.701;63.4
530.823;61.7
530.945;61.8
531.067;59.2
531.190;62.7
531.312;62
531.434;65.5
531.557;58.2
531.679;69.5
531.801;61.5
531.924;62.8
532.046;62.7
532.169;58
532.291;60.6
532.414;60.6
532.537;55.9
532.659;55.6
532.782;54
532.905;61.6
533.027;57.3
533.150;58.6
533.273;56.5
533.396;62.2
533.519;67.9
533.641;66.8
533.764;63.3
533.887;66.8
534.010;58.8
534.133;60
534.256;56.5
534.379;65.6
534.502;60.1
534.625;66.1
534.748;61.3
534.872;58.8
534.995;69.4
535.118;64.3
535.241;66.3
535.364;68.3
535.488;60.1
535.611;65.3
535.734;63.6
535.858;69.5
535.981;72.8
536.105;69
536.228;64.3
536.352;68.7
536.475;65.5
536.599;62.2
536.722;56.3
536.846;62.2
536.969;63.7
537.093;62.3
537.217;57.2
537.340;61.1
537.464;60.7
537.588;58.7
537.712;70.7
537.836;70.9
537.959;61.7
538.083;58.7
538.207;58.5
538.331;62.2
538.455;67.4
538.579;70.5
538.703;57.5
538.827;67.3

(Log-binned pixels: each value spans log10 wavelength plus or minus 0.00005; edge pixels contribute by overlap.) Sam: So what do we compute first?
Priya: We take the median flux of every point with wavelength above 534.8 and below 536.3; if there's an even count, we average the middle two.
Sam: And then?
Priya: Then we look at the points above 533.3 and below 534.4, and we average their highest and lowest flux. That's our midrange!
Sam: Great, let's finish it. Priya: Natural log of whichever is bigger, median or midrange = 4.19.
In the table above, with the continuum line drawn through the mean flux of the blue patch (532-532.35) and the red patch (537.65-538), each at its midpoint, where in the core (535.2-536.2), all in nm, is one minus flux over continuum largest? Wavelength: 535.488 nm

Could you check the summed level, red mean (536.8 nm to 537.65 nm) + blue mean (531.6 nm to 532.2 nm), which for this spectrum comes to 124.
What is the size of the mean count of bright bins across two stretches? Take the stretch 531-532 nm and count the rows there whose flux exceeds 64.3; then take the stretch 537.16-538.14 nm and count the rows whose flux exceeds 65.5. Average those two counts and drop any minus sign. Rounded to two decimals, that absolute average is 2.00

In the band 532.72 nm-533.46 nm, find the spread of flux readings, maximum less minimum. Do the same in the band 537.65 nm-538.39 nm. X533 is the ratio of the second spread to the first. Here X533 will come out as 1.51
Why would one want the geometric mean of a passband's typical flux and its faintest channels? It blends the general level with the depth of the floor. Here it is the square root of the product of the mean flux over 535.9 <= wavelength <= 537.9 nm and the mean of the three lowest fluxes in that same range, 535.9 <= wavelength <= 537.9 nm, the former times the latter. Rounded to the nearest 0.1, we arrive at 60.7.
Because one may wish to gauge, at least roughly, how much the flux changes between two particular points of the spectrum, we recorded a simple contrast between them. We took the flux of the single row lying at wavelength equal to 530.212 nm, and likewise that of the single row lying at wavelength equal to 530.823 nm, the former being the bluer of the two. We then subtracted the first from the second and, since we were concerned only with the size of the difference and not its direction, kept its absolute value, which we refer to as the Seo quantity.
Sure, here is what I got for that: 1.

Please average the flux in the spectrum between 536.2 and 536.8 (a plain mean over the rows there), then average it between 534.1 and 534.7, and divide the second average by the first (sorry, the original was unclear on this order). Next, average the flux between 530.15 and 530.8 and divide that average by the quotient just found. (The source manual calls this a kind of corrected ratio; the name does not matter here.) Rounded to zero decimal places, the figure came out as 65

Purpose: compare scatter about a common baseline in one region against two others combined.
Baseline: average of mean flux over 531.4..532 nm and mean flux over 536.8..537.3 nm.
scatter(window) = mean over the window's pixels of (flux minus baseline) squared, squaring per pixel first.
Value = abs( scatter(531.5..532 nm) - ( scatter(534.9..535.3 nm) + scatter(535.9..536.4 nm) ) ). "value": 54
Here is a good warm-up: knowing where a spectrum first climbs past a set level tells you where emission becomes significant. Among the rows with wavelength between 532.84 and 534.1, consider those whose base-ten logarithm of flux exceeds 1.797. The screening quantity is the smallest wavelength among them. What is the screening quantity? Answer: 533.519 nm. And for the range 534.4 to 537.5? 534.625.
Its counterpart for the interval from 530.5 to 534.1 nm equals 530.701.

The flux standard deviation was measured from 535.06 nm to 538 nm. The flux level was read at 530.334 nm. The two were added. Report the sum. 71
